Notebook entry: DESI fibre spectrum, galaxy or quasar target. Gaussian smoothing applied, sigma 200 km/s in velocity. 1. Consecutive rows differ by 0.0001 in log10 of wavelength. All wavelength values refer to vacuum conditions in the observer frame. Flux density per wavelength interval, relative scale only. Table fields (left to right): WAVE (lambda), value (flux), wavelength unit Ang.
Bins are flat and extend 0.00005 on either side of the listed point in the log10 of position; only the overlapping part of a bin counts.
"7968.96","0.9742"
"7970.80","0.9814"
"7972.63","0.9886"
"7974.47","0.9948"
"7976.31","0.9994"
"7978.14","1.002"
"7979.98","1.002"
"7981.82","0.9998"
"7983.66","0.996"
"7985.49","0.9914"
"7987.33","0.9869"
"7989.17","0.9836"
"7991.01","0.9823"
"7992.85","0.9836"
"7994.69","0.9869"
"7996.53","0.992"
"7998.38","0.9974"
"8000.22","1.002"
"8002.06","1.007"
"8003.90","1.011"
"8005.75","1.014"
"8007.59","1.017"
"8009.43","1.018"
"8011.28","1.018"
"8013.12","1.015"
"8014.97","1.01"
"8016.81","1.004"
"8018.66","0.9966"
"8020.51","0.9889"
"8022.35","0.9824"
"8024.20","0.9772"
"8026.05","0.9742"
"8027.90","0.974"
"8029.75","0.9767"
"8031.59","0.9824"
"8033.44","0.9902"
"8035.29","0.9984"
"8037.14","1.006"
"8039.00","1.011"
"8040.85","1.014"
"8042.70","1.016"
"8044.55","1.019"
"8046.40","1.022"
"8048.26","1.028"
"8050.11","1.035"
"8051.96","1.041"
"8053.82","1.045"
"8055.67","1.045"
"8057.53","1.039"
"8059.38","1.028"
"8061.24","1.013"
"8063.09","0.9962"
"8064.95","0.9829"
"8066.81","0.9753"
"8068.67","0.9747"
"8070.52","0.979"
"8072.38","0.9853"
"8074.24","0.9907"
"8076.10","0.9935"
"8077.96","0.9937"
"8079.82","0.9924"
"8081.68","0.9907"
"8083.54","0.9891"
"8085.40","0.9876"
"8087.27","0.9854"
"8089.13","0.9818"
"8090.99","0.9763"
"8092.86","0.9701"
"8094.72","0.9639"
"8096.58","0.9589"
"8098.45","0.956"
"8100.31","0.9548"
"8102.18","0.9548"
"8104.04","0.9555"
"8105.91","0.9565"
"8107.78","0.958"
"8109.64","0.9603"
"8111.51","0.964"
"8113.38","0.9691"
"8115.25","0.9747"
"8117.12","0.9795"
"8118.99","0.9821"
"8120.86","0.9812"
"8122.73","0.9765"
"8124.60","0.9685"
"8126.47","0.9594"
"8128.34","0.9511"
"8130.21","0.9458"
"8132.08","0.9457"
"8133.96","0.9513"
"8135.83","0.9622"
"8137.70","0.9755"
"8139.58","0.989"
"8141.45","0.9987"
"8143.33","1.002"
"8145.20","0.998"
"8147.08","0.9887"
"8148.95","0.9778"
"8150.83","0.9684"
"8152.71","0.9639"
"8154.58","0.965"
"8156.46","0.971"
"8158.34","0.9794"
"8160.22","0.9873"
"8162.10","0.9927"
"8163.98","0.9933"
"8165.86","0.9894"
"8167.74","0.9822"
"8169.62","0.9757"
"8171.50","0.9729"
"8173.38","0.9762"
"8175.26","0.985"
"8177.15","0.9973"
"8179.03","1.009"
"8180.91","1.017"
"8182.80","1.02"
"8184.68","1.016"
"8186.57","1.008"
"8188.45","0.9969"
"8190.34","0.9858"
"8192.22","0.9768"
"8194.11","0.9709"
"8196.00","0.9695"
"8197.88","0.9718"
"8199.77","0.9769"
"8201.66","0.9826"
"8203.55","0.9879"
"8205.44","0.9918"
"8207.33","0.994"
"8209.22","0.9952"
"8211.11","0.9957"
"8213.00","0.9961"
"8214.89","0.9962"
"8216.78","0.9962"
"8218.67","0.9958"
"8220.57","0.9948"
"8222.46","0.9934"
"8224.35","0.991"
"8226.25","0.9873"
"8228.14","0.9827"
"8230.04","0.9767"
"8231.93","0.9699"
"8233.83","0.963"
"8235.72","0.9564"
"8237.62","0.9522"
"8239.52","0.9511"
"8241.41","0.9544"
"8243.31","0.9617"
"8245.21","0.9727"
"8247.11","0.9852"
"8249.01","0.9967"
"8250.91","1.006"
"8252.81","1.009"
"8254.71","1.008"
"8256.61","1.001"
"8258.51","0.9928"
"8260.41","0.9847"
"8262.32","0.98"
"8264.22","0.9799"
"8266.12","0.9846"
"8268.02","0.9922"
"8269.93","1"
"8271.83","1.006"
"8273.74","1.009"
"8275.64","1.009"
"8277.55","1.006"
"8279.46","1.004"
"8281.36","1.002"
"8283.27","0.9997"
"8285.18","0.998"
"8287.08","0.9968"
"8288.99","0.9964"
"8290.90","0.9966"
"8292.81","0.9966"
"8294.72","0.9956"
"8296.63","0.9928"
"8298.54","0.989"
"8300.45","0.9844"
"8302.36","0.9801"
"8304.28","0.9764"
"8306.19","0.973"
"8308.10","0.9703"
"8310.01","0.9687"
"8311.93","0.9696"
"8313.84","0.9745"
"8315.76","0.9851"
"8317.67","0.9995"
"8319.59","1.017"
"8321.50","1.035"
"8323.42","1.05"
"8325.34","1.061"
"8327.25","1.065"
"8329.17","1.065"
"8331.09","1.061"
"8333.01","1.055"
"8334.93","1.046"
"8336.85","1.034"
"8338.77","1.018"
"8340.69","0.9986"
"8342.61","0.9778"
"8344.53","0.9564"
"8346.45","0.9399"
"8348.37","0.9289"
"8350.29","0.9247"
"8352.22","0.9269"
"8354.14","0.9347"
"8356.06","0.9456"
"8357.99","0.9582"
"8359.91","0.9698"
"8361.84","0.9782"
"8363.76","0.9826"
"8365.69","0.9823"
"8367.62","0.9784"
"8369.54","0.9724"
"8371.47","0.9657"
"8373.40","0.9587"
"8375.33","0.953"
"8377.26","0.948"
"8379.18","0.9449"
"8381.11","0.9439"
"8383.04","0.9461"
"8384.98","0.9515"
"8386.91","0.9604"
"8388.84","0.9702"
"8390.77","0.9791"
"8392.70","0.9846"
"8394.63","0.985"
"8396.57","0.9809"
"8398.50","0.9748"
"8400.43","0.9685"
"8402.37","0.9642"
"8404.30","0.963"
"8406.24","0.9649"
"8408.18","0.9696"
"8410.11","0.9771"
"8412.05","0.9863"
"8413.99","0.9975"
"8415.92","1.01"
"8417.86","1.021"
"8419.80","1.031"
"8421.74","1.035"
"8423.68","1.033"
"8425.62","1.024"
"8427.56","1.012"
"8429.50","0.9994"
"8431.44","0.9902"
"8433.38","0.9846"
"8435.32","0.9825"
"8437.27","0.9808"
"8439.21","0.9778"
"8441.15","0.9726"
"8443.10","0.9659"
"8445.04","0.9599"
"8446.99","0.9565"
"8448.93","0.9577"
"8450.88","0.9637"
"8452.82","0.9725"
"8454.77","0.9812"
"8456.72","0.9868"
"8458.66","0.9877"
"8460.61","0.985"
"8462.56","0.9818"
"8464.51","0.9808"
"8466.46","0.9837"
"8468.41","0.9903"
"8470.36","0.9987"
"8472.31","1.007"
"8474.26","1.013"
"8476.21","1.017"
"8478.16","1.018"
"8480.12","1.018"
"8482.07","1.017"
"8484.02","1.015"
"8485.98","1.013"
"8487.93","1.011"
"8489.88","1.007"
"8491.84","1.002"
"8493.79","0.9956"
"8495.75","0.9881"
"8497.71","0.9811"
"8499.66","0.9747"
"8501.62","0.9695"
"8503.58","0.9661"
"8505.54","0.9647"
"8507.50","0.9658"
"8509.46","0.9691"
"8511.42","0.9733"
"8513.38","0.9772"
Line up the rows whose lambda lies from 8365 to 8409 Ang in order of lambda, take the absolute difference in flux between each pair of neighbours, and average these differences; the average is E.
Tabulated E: 0.0049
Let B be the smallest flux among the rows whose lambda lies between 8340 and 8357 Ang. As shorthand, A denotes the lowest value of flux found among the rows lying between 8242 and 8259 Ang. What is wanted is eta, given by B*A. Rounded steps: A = 0.9617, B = 0.9247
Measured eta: 0.89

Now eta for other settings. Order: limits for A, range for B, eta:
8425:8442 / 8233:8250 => 0.93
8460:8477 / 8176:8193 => 0.96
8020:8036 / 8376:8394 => 0.92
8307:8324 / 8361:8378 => 0.92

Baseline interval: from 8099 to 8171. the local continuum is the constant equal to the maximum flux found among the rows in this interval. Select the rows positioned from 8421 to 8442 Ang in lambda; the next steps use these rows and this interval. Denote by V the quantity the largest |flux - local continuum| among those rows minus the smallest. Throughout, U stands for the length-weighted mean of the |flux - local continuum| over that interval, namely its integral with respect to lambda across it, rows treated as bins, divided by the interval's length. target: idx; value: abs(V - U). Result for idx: 0.010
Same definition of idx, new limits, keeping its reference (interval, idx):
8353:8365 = 0.007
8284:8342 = 0.035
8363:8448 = 0.026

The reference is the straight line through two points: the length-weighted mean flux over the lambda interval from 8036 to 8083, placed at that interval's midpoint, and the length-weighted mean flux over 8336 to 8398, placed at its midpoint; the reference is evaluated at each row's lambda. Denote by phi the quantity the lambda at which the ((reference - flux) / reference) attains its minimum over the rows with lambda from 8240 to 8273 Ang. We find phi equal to 8252.81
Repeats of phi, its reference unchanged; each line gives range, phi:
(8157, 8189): 8182.80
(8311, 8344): 8329.17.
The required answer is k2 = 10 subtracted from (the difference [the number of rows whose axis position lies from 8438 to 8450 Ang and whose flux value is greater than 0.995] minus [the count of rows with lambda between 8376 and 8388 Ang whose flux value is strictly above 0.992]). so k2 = -10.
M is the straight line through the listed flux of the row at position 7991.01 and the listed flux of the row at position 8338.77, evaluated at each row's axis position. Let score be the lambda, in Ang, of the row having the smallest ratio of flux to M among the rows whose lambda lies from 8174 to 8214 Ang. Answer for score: 8196.00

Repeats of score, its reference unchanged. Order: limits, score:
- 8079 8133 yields 8132.08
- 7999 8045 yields 8027.90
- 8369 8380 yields 8379.18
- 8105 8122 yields 8105.91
